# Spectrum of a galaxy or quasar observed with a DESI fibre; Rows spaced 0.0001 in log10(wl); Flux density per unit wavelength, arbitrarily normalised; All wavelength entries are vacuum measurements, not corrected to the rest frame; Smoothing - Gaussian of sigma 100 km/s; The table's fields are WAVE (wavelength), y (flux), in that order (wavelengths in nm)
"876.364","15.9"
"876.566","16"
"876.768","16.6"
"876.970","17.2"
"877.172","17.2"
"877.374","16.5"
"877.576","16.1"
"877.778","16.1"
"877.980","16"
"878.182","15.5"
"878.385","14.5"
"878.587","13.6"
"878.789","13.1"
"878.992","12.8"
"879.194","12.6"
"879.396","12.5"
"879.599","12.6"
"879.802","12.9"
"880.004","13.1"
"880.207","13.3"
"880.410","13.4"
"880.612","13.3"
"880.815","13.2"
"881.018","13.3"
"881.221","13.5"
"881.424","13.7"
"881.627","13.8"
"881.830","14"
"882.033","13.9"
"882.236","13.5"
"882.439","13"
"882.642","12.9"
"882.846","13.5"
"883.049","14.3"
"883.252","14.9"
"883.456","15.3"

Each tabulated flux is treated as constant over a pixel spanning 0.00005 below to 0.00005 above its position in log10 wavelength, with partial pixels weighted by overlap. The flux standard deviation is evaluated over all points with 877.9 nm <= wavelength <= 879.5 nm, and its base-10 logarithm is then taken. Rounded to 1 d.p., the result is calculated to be 0.1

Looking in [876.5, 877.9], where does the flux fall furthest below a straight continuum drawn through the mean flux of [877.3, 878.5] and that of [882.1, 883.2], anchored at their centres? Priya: 876.566 nm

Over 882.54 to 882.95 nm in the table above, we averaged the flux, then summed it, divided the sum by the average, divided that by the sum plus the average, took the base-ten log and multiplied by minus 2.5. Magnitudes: 3.24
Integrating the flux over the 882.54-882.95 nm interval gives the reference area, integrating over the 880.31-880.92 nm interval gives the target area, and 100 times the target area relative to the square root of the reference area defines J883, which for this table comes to 349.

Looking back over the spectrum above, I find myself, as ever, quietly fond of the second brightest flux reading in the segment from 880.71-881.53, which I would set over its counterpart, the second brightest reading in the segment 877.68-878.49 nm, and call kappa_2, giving 0.84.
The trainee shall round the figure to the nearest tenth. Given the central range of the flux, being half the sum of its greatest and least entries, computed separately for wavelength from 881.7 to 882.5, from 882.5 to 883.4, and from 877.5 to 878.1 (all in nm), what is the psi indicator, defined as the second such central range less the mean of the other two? -0.9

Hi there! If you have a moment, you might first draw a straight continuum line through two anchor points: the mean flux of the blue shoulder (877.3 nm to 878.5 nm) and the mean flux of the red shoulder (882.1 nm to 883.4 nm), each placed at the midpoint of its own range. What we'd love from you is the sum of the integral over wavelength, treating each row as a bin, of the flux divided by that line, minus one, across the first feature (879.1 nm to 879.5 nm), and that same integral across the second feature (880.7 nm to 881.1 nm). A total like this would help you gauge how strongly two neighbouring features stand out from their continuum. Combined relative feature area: -0.104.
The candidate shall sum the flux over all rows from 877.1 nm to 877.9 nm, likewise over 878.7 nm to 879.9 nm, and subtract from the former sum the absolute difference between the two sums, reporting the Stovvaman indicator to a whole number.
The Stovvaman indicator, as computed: 55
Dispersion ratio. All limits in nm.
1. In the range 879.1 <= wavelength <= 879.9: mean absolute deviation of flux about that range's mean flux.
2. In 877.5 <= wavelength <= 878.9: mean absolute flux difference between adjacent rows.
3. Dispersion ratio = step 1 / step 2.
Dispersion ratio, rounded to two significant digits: 0.25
